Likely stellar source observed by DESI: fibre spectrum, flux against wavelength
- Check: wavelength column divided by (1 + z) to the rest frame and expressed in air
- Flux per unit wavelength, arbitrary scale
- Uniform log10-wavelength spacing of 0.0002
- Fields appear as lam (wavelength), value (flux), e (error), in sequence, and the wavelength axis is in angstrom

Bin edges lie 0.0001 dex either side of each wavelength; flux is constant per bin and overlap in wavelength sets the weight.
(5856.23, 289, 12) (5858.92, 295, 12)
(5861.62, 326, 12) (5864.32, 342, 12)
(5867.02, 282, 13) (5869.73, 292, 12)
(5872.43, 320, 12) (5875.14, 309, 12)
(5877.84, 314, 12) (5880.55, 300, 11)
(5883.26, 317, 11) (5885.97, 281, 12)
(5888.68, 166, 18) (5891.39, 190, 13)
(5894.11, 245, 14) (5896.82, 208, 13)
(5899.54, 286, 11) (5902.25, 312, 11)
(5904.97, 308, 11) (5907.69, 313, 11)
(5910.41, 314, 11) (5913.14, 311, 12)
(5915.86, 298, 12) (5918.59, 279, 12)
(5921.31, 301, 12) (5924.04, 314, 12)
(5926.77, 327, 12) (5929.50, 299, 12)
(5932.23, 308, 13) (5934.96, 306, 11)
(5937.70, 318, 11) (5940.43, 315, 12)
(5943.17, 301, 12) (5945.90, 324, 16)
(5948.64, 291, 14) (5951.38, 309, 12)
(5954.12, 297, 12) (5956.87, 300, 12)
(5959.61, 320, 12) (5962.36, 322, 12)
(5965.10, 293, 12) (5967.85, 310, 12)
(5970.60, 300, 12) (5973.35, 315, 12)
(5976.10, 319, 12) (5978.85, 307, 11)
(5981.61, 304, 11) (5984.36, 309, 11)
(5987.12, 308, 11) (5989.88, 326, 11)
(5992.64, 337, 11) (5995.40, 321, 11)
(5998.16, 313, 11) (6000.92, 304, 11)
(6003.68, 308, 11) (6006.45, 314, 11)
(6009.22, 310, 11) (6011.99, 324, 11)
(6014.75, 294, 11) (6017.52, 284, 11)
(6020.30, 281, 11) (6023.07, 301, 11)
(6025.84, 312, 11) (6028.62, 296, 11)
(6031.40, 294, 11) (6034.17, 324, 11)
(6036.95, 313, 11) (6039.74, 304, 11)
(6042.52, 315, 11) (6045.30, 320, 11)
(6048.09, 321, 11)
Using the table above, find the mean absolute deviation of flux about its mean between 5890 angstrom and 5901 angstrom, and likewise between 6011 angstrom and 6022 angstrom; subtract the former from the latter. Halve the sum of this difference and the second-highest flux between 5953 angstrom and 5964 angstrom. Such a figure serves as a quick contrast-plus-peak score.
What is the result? 150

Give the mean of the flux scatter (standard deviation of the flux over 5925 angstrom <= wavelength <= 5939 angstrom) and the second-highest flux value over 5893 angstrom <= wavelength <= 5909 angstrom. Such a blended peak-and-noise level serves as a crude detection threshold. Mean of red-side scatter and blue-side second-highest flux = 161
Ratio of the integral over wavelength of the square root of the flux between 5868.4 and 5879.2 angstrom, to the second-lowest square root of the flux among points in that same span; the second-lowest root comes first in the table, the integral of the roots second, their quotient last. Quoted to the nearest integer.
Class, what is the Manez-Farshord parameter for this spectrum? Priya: 11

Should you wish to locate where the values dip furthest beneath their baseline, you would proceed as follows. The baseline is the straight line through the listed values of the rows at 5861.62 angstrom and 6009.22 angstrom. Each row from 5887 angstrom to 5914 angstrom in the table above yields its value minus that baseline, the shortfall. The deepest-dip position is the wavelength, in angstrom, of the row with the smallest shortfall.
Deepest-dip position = 5888.68 angstrom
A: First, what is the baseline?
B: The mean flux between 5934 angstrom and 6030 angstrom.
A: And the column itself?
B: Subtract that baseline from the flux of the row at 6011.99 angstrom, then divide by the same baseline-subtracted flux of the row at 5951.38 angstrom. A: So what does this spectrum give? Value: 25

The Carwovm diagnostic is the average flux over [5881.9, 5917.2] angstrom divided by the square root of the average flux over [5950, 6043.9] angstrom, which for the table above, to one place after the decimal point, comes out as 15.5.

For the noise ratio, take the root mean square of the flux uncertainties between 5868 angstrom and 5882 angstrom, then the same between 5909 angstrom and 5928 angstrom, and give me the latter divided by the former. 1.005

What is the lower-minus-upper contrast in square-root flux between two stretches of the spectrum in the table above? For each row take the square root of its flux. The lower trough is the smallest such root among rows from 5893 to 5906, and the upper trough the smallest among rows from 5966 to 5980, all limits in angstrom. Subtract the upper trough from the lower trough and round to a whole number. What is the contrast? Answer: -3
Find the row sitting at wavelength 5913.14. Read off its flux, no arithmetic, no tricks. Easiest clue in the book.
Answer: 311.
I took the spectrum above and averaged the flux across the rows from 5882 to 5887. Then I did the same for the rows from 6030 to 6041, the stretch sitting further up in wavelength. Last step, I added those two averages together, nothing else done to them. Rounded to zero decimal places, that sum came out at 608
